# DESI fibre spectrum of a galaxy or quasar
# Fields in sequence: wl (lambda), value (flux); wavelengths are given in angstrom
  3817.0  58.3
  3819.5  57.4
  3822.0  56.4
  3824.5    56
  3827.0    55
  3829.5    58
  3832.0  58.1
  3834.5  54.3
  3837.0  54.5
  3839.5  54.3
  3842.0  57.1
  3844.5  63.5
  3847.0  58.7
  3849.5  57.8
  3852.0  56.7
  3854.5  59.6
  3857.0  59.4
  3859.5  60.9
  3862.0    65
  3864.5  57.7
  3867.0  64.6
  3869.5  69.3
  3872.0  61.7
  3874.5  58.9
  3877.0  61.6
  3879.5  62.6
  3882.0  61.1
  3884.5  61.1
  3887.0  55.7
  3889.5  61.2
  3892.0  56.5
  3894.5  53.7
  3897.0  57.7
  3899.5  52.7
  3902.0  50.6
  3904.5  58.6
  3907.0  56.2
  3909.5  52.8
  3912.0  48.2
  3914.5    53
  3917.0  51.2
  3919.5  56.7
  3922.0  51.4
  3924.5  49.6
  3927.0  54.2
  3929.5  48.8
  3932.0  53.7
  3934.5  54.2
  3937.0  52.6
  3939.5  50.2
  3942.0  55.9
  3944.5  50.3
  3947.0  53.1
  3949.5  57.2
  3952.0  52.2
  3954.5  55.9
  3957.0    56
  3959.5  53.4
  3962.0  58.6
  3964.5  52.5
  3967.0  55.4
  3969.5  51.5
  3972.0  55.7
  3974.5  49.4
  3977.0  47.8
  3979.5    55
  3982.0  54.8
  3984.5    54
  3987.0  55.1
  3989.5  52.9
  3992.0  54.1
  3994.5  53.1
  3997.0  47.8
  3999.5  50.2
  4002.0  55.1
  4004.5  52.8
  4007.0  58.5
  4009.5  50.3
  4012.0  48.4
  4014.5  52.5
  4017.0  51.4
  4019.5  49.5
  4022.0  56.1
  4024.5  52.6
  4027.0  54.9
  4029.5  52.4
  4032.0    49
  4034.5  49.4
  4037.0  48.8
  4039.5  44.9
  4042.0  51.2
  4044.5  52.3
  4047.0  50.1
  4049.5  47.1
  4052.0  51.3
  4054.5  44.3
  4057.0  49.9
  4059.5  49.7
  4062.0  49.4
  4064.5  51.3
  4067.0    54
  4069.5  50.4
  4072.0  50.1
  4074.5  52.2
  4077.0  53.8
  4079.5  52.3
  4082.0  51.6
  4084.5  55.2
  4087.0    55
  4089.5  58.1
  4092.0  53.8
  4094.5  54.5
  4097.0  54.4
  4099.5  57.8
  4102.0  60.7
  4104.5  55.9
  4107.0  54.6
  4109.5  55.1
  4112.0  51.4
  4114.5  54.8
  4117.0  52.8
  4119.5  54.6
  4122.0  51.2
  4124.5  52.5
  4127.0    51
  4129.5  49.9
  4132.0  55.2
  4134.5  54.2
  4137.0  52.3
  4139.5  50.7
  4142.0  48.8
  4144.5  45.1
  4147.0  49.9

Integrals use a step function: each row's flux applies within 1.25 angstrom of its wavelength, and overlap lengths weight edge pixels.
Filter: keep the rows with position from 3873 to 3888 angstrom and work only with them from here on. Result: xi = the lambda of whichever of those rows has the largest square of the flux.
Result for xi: 3879.5 angstrom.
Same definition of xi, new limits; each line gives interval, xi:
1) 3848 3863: 3862.0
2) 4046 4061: 4052.0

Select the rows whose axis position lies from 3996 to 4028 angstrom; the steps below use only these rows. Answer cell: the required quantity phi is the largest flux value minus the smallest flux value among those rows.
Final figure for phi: 11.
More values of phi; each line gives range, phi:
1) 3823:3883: 15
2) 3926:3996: 11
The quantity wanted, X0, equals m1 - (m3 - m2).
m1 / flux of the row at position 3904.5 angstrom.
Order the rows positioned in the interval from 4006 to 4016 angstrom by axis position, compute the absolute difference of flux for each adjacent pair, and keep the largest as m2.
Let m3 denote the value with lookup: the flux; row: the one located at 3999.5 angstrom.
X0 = 17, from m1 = 58.6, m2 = 8.2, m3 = 50.2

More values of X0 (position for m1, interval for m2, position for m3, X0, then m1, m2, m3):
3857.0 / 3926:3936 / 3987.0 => 10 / 59.4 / 5.4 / 55.1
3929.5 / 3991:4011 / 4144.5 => 12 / 48.8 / 8.2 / 45.1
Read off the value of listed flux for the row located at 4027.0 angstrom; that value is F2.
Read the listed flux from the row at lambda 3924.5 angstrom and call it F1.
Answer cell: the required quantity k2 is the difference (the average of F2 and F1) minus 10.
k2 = 42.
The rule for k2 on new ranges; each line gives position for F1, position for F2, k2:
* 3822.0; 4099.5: 47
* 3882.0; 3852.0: 49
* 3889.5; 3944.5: 46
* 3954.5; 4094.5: 45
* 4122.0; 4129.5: 41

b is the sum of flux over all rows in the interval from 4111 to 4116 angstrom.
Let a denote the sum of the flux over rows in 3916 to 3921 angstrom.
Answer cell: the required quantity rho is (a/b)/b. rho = 0.0096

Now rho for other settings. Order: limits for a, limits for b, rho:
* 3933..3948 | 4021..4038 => 0.0024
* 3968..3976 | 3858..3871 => 0.0016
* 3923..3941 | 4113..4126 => 0.0051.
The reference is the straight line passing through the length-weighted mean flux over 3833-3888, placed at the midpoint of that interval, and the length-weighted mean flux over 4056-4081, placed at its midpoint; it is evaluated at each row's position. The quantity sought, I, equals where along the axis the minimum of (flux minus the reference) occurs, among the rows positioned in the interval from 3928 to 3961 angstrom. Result 3929.5 angstrom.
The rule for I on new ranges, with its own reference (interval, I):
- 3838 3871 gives 3839.5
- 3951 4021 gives 3977.0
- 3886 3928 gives 3912.0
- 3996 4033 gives 3997.0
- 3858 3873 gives 3864.5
